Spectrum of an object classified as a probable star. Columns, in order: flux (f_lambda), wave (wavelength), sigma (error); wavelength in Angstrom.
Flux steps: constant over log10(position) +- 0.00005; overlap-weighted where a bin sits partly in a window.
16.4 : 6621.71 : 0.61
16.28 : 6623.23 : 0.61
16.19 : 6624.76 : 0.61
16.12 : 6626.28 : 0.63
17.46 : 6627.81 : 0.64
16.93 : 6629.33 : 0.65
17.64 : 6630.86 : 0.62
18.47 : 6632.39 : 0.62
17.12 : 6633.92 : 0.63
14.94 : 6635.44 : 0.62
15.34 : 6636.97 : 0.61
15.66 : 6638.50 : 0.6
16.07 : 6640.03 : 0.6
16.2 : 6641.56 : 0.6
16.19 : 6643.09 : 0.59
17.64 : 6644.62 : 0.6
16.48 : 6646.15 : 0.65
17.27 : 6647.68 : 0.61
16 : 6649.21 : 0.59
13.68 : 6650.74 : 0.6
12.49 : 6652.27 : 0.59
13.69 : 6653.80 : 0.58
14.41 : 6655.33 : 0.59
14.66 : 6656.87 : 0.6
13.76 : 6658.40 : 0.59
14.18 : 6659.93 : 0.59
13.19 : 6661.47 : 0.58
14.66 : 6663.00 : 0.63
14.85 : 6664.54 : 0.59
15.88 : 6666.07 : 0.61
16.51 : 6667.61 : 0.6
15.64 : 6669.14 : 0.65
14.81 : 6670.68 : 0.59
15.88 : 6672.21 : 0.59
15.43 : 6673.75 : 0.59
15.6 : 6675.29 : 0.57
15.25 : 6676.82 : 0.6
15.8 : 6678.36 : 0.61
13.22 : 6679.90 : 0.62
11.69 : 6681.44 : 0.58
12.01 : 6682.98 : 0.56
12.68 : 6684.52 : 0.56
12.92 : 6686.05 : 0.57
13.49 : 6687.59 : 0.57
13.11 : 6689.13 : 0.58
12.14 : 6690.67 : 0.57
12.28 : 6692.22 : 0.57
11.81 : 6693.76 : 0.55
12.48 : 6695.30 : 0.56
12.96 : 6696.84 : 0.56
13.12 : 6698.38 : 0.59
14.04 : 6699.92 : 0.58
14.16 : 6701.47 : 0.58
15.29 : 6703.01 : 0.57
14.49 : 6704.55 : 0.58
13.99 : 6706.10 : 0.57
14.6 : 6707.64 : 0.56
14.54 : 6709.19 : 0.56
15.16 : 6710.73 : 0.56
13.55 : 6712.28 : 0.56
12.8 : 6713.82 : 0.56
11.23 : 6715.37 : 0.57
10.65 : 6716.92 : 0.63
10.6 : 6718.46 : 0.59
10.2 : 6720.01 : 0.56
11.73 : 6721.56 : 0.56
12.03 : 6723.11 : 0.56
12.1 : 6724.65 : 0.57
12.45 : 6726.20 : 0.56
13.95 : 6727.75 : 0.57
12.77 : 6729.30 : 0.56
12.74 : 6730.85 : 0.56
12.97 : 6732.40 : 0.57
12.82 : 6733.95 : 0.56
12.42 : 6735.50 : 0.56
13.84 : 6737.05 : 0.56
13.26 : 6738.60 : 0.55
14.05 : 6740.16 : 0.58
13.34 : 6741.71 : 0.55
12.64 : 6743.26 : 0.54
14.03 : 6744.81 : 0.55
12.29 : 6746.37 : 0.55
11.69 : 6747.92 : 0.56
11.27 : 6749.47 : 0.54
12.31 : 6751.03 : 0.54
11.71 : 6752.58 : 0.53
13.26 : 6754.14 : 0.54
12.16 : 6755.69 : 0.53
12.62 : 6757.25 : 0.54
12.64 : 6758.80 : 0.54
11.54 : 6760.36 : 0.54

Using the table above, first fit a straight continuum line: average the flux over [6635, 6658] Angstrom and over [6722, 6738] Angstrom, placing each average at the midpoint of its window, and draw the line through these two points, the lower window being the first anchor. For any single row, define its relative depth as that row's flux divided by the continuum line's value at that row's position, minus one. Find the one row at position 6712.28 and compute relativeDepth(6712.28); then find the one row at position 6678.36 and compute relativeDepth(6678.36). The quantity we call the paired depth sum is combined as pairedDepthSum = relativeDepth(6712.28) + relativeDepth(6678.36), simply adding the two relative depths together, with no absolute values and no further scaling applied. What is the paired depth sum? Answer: 0.11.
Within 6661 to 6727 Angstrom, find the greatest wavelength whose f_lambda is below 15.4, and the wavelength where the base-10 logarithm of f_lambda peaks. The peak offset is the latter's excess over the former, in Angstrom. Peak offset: -58.6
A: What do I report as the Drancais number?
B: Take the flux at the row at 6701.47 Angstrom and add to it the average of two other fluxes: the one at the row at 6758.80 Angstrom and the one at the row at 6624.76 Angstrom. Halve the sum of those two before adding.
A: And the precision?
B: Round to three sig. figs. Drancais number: 28.6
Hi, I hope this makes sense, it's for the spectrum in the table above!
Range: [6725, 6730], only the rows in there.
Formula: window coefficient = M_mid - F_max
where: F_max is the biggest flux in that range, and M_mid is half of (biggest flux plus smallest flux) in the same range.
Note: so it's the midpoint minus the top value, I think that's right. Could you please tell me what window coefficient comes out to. -0.75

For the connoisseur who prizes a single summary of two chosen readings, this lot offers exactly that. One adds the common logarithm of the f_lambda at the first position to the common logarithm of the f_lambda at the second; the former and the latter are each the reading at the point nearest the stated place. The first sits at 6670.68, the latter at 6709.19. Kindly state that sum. 2.33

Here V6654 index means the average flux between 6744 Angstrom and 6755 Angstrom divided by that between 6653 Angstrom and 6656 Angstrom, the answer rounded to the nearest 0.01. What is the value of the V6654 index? 0.88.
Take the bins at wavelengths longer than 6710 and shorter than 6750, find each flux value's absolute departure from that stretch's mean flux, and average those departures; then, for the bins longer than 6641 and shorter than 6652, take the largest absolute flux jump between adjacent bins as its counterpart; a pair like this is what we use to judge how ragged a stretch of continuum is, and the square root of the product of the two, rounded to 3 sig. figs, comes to 1.47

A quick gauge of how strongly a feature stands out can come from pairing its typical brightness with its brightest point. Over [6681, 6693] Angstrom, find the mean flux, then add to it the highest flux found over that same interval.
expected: 26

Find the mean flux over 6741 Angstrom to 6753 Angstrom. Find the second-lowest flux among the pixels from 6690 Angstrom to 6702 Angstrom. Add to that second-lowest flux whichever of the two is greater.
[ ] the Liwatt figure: 24.6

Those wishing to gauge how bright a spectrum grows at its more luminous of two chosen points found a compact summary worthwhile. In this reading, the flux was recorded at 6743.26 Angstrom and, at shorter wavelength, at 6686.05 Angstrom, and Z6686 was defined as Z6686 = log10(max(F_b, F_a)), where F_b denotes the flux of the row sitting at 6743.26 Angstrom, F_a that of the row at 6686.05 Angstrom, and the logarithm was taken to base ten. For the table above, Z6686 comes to 1.11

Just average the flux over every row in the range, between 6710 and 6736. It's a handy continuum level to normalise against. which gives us 12.4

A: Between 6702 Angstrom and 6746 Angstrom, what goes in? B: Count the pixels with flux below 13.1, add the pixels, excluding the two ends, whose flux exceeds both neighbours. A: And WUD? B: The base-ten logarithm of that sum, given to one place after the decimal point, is 1.3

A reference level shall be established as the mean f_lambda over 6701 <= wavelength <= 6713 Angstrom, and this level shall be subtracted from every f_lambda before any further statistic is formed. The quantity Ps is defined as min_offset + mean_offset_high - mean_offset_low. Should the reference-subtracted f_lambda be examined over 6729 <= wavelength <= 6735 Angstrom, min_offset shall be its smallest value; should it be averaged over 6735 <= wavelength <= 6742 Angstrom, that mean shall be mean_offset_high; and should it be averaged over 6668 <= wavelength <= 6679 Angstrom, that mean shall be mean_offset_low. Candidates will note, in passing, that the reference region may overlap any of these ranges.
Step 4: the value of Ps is -3.8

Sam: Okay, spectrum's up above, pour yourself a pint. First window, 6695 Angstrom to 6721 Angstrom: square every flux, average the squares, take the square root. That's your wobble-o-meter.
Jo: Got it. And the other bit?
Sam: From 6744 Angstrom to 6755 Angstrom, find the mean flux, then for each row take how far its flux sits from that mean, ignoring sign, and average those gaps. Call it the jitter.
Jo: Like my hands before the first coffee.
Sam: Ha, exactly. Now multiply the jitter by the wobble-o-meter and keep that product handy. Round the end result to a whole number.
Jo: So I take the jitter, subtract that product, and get -9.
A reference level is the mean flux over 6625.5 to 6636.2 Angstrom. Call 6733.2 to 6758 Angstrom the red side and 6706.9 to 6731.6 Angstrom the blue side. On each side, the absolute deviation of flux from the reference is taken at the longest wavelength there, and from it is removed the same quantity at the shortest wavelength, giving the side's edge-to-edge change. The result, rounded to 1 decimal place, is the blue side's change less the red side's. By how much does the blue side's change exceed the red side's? 1.7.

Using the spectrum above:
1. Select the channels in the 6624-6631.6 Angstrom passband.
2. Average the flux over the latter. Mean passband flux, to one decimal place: 16.9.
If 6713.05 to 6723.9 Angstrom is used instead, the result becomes 11.3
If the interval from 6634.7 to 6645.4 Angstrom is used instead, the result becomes 16.0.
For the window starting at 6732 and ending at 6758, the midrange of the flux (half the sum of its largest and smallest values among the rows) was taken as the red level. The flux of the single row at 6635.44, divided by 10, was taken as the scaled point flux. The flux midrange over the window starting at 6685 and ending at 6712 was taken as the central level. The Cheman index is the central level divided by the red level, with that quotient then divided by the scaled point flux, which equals 0.716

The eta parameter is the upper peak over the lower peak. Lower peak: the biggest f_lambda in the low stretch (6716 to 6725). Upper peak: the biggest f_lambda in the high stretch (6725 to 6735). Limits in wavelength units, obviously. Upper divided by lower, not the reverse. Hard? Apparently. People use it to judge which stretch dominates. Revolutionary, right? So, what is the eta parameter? 1.15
